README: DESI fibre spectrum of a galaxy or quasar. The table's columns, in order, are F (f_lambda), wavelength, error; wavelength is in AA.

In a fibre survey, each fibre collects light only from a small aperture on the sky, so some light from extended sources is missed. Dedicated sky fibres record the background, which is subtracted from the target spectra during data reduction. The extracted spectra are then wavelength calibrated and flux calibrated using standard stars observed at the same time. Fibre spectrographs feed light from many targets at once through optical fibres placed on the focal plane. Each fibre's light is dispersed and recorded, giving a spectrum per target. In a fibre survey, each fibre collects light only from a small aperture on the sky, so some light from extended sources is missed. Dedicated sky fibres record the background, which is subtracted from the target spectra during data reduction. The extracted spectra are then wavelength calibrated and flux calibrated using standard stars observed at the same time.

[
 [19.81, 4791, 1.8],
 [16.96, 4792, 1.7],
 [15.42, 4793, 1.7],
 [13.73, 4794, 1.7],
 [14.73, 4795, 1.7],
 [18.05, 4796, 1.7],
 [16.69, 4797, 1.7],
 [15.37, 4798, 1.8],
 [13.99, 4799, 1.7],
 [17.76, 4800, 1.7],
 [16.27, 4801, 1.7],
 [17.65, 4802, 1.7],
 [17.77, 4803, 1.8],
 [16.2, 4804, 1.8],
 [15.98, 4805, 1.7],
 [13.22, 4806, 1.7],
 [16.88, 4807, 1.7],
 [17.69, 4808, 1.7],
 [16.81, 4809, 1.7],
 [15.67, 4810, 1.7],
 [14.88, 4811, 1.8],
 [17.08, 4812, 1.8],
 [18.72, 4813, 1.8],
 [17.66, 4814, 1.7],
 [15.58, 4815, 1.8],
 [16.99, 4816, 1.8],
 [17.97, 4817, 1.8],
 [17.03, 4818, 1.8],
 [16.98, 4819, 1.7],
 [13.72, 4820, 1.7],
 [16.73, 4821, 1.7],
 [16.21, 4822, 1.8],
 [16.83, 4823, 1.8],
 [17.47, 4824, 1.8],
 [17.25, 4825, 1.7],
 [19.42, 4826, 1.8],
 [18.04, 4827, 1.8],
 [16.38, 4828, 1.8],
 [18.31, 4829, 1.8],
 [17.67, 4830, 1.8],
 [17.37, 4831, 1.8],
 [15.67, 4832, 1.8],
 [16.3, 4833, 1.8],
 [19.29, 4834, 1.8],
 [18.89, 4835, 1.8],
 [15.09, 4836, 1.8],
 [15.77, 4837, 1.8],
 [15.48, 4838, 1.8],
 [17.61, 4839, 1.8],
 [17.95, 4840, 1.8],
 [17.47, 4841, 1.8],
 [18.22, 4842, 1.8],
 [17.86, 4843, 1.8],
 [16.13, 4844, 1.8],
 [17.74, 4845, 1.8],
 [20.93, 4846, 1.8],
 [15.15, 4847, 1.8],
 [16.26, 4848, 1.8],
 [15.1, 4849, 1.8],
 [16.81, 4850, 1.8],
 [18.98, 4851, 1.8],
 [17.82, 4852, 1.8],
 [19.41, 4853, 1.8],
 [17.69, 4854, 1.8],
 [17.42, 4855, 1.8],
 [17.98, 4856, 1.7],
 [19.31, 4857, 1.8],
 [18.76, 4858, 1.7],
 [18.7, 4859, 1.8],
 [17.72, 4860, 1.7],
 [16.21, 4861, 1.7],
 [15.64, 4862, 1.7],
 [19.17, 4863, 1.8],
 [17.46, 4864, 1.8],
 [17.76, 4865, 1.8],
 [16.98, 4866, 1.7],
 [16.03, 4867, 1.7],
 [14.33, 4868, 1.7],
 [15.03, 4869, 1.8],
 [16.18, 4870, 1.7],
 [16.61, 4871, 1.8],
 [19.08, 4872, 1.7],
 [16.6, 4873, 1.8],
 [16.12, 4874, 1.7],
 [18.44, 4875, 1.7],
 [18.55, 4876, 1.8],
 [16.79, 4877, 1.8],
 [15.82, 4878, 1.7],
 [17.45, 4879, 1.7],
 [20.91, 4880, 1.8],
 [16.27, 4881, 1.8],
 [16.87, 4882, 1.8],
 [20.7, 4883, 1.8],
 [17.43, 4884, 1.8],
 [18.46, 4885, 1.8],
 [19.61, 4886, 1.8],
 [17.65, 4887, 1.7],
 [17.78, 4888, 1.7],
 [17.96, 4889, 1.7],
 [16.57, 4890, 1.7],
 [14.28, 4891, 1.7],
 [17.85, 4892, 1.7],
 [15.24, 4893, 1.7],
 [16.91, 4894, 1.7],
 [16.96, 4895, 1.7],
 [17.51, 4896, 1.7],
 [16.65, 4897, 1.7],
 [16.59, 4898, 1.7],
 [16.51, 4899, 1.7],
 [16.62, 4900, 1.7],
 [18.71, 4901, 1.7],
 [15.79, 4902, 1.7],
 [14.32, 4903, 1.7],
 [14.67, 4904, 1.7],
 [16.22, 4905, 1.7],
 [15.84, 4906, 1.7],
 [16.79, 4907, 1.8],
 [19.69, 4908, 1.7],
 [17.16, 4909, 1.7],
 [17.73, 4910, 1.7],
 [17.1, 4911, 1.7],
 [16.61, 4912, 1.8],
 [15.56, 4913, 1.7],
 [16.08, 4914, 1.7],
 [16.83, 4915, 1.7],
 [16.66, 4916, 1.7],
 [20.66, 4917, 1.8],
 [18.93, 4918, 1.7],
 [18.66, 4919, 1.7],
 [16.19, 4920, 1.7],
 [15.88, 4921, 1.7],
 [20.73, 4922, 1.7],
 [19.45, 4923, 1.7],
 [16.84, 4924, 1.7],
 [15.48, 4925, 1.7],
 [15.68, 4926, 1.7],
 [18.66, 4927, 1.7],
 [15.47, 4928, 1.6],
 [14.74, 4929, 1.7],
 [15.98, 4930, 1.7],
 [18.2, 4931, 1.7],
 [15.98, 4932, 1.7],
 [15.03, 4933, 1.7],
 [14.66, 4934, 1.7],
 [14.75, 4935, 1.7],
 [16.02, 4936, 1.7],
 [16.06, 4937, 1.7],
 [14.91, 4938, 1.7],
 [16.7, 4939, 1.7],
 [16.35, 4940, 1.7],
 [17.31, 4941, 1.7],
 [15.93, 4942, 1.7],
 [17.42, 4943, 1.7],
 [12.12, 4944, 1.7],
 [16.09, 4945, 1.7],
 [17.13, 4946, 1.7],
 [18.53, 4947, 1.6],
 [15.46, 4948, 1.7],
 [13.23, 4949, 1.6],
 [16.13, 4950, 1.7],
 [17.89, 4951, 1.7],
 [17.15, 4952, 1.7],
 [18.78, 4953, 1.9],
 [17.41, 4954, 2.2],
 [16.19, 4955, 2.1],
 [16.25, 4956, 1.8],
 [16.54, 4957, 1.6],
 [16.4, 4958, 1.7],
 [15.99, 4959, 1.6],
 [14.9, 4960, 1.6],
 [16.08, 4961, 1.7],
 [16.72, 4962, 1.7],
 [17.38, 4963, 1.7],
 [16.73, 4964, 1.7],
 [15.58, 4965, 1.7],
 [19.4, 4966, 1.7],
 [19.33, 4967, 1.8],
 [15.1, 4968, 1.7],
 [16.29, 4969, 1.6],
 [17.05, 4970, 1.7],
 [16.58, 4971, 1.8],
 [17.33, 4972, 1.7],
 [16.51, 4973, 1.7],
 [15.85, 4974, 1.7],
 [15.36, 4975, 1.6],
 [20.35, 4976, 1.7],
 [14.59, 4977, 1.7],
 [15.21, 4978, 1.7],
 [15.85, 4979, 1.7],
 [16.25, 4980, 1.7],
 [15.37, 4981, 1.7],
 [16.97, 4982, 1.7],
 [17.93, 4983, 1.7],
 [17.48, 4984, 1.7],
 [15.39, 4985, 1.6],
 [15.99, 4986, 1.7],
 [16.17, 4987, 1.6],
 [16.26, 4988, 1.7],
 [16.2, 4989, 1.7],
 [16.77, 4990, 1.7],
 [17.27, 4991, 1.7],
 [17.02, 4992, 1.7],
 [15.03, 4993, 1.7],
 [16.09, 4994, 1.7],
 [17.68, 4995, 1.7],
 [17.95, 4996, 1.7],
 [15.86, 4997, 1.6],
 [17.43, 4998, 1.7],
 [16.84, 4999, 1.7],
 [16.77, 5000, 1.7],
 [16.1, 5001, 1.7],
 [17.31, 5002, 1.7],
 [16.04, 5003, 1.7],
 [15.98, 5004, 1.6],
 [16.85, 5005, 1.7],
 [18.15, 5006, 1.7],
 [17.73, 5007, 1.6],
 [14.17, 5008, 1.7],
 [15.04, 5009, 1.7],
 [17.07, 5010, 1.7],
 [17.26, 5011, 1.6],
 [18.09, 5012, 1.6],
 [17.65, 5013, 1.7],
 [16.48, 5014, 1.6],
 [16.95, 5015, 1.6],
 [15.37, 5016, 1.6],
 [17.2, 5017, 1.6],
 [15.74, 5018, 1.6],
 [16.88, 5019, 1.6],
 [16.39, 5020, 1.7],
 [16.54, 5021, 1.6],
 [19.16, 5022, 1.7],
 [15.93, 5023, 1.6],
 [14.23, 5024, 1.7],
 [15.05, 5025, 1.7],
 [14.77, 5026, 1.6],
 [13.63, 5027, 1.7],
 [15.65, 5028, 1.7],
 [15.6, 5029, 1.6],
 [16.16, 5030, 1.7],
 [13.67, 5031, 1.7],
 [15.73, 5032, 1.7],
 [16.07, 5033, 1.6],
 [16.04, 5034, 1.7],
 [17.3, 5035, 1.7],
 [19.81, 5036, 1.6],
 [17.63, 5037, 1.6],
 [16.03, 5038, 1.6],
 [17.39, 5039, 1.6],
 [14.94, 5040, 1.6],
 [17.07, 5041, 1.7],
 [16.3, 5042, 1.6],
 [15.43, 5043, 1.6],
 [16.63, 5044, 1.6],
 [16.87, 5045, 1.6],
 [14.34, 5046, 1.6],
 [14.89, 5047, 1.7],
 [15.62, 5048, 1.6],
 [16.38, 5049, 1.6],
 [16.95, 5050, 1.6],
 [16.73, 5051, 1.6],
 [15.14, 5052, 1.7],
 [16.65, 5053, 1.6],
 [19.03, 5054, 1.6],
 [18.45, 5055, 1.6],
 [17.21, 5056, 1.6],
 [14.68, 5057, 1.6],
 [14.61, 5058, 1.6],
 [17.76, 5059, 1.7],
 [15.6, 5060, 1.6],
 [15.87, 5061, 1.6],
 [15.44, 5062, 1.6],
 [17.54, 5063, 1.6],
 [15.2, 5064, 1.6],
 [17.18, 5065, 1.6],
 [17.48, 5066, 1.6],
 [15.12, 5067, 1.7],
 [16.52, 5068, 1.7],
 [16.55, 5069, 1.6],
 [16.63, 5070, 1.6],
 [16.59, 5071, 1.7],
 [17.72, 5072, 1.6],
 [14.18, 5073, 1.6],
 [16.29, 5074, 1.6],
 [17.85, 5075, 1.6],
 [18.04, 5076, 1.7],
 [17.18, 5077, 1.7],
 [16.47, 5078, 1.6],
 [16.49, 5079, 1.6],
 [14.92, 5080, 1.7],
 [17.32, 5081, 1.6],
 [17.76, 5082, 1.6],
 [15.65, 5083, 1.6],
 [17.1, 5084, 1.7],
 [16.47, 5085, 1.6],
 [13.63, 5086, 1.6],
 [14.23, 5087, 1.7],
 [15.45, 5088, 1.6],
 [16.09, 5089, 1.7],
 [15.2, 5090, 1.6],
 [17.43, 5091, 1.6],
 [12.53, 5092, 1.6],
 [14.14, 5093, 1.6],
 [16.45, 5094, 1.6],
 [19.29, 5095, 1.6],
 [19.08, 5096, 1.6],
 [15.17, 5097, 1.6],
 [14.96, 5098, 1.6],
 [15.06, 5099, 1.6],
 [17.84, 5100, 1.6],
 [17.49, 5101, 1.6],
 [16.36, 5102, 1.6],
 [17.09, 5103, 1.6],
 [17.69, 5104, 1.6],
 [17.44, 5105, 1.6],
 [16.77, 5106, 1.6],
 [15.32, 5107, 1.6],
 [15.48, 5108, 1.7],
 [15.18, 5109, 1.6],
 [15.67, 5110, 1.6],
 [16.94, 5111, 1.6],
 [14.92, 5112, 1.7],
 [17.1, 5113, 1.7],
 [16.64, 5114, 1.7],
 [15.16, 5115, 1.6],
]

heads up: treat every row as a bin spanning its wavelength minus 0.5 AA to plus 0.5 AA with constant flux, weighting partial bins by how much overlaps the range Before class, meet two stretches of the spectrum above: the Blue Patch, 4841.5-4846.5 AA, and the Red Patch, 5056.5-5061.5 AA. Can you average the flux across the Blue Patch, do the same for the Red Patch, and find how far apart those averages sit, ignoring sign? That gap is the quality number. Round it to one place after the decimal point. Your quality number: 2.5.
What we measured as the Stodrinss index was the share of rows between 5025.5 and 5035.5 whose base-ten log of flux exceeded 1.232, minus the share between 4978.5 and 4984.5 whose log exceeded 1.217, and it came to -0.40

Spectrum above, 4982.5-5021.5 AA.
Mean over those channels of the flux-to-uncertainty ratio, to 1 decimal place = 10.0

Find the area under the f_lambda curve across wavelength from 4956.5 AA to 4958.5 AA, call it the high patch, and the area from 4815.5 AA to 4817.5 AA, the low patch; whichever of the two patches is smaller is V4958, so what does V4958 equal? 32.9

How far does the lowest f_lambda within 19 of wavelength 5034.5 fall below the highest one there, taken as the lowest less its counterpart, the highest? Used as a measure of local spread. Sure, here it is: -6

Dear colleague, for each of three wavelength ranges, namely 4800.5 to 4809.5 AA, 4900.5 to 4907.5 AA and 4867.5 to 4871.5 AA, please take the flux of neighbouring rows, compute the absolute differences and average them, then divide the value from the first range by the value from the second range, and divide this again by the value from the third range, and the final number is 1.48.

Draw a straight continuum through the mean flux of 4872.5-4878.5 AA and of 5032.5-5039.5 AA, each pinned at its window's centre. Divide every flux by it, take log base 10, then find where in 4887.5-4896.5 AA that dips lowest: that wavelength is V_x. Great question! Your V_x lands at 4891 AA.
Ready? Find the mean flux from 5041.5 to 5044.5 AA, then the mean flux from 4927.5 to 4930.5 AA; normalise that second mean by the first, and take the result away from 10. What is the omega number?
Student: 9.04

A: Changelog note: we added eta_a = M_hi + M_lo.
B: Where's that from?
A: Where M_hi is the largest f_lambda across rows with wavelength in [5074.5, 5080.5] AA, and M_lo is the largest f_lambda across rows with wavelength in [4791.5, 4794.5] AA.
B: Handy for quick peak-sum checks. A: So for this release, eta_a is 35.0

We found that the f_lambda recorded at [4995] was 17.68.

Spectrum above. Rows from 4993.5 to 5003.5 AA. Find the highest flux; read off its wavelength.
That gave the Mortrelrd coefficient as 4996 AA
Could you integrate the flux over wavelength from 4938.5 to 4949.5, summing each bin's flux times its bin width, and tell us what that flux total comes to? 176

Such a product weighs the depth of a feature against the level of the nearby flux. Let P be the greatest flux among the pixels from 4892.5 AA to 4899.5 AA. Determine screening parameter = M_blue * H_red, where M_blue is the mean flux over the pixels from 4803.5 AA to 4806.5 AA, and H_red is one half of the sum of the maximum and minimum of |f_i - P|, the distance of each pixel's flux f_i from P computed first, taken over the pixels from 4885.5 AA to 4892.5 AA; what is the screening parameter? 25.5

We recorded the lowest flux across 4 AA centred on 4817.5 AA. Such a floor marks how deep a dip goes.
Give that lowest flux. 16.98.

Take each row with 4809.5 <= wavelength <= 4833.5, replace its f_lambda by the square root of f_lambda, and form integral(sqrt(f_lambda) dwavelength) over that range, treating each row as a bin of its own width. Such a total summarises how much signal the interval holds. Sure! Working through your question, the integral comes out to 98.6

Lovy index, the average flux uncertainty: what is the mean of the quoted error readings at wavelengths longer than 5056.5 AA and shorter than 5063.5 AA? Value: 1.61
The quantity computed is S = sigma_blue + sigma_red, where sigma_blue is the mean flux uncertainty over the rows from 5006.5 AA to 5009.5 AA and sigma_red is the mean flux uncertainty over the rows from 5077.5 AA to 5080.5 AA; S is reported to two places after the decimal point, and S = 3.30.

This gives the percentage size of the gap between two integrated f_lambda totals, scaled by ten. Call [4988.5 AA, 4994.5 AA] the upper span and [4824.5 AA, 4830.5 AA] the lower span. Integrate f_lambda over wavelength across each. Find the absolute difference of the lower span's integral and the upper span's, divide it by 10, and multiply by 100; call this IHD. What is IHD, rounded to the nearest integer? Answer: 87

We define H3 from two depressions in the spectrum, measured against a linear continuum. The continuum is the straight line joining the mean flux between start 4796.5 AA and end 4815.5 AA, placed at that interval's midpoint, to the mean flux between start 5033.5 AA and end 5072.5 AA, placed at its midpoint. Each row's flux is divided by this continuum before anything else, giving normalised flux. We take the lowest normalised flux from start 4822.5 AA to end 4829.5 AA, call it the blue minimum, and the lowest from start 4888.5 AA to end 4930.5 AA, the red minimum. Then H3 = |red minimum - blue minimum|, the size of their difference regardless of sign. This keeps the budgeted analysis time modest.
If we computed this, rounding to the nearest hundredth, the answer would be 0.13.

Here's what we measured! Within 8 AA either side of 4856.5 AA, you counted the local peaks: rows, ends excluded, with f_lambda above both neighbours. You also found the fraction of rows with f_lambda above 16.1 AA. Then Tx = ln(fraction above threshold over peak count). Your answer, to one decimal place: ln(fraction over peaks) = -1.5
